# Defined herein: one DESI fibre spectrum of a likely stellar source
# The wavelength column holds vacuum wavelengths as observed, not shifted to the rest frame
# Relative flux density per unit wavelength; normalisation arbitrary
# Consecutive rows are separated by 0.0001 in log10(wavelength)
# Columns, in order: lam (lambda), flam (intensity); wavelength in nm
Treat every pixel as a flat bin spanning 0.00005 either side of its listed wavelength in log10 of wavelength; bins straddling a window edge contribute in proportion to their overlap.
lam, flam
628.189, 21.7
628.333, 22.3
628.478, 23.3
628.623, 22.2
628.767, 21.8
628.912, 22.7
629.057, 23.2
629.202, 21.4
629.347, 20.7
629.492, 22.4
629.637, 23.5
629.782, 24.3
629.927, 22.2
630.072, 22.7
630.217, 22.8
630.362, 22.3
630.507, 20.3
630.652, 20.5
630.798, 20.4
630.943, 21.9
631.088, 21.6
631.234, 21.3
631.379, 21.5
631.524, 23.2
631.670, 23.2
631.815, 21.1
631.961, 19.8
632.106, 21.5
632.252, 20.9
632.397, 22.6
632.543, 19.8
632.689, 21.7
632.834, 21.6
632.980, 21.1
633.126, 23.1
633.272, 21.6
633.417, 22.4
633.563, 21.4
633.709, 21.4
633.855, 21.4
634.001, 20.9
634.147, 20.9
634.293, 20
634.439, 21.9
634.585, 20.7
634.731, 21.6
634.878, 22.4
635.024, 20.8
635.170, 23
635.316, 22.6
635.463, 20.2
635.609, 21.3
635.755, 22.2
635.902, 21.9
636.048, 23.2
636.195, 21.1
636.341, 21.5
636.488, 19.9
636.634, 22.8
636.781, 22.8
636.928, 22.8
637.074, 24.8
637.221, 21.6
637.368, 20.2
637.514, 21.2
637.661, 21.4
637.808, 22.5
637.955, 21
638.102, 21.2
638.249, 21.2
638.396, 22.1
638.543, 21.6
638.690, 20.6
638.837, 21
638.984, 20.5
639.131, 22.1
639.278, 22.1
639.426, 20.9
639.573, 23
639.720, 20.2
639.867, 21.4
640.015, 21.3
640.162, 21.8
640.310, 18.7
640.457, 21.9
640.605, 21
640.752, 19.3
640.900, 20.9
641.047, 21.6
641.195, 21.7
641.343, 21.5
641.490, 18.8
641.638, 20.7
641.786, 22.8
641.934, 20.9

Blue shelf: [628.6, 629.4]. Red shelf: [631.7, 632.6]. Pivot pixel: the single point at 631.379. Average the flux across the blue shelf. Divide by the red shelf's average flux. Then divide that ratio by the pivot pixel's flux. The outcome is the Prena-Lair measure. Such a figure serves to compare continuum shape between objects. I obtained 0.049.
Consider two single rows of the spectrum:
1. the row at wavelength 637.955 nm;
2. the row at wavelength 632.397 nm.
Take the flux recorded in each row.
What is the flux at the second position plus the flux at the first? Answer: 43.6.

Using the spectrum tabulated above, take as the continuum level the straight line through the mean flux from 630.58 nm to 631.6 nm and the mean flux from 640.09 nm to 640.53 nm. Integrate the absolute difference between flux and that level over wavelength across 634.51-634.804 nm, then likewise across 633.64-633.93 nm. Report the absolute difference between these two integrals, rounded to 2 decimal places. 0.10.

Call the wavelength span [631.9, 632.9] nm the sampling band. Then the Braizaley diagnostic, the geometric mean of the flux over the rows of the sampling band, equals 21.1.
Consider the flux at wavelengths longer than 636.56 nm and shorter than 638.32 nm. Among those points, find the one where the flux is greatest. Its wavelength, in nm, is 637.074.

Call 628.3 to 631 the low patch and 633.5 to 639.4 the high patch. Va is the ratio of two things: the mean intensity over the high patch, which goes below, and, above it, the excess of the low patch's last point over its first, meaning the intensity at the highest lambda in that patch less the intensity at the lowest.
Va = -0.019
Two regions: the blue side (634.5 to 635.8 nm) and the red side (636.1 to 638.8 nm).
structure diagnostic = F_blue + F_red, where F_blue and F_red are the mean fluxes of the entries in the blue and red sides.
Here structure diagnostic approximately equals 43.3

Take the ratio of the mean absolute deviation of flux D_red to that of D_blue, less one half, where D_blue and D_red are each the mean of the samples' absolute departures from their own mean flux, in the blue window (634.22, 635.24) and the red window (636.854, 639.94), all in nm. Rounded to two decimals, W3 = 0.43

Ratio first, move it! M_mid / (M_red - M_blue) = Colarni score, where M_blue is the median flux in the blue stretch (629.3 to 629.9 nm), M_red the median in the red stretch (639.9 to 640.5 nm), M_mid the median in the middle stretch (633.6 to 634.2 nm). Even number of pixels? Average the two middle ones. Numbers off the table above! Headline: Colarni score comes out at -15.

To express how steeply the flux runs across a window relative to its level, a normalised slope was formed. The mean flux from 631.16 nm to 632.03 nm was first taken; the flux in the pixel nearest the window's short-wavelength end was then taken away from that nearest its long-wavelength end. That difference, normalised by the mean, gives -0.07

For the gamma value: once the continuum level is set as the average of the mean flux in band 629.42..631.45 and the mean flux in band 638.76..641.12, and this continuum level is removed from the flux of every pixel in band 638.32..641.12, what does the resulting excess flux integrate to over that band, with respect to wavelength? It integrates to -1.08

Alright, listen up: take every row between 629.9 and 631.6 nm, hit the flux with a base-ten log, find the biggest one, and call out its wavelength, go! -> 631.524 nm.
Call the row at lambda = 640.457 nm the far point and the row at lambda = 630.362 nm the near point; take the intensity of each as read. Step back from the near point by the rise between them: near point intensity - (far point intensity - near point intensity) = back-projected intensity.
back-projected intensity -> 22.7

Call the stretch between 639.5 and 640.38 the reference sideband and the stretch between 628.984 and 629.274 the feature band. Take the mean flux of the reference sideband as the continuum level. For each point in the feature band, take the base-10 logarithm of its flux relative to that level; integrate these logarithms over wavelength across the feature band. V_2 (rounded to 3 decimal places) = 0.007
